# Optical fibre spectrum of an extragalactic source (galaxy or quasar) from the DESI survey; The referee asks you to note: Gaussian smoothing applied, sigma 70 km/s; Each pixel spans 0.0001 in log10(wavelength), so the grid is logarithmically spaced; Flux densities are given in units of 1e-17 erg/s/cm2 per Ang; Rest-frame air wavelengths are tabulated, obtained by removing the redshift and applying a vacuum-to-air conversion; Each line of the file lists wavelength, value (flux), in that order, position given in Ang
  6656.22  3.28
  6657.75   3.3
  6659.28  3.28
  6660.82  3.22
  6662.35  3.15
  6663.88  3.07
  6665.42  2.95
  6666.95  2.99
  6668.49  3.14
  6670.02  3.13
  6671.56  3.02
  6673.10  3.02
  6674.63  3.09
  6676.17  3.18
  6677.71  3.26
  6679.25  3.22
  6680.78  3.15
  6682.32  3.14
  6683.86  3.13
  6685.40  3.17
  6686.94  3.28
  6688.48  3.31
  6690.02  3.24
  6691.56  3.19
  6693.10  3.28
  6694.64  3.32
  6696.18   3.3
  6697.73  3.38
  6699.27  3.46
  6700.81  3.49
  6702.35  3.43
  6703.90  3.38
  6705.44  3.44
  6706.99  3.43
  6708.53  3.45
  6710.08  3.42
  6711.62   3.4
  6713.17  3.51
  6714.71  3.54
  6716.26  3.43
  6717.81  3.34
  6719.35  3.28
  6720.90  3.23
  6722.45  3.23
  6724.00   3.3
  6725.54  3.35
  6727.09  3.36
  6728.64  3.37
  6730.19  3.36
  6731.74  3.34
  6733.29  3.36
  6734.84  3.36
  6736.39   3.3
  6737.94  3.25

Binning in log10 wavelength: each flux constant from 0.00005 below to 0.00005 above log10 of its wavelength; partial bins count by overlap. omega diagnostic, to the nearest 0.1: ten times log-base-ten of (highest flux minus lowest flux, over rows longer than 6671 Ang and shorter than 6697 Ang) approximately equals -5.2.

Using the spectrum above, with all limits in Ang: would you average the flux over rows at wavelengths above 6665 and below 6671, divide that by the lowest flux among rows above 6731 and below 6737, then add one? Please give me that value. 1.93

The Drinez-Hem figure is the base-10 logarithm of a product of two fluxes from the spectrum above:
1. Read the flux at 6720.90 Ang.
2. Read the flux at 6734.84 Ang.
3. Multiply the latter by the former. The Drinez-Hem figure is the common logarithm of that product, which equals 1.04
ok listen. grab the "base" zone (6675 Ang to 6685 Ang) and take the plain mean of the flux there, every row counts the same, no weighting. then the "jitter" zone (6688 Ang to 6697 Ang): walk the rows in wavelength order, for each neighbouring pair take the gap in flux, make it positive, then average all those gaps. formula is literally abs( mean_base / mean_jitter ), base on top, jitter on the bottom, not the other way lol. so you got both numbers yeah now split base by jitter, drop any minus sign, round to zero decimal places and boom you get 59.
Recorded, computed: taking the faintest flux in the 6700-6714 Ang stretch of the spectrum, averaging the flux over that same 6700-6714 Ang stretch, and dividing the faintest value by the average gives 0.98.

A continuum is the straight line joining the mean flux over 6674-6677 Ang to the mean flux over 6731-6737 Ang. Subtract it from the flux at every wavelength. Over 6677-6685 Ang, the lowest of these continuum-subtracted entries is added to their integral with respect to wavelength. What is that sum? 0.17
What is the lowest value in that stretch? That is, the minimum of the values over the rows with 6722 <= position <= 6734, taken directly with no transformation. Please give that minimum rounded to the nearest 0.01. 3.23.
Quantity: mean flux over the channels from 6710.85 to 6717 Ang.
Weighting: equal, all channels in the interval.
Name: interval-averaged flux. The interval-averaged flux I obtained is 3.47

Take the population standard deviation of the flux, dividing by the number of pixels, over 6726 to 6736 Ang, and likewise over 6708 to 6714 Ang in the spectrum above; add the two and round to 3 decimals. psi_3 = 0.051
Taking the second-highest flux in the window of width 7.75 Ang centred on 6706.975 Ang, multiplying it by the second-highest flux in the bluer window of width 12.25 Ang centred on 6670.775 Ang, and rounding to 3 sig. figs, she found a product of 10.8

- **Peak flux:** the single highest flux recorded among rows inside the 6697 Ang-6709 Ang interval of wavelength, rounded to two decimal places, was 3.49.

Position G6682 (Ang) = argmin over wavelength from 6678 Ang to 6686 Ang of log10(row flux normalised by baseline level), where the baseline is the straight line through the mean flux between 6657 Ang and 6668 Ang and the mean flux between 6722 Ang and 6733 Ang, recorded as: 6683.86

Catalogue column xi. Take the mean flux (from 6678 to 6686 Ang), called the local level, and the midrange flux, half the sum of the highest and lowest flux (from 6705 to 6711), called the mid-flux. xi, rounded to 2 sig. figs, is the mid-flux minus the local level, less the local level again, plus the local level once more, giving 0.27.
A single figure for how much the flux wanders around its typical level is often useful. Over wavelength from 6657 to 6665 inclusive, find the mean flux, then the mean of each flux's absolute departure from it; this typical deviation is 0.075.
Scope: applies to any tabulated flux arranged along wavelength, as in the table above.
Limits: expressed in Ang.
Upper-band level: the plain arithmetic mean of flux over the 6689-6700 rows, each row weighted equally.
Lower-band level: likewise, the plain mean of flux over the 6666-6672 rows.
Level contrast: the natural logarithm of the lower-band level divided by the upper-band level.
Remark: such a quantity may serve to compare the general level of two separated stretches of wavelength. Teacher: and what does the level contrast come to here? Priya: -0.08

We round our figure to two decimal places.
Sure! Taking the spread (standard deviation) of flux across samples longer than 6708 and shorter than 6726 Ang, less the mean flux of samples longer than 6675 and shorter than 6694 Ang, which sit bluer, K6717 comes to -3.11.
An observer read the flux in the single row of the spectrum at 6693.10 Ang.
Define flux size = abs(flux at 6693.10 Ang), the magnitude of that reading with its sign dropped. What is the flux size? 3.28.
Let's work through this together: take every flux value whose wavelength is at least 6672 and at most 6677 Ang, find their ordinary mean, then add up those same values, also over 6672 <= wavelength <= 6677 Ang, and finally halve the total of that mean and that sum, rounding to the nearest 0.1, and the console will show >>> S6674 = 6.2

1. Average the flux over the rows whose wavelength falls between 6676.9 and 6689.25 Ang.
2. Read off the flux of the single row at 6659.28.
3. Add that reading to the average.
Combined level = 6.49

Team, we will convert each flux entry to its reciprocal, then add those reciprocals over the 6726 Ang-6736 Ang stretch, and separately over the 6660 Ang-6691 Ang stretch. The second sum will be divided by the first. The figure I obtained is 3.6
